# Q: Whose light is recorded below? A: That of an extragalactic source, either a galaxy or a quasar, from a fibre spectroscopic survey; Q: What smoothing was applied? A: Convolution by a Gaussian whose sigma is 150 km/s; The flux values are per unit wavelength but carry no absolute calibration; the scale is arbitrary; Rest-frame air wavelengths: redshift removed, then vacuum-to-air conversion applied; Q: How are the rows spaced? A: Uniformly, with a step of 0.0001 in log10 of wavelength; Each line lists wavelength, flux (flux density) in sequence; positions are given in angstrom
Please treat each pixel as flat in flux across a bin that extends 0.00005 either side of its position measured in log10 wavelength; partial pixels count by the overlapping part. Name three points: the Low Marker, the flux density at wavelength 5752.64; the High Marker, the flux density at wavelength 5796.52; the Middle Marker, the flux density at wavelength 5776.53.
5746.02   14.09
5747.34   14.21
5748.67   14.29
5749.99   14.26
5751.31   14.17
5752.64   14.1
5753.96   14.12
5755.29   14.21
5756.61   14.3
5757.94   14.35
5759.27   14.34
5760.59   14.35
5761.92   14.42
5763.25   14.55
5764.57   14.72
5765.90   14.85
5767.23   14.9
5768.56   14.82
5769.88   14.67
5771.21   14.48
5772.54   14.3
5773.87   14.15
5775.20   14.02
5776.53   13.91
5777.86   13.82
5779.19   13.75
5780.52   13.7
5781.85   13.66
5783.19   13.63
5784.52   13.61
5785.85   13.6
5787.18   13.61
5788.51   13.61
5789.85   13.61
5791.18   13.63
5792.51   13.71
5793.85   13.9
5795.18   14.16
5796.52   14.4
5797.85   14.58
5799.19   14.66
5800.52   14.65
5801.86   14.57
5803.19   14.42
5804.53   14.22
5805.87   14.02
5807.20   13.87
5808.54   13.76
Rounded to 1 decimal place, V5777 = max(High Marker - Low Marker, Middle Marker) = 13.9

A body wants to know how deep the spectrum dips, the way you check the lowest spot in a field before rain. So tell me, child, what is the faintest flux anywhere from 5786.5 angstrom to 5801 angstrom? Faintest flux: 13.61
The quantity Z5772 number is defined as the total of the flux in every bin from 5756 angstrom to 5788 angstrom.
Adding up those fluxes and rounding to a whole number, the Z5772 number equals 341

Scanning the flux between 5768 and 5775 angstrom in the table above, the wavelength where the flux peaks 5768.56 angstrom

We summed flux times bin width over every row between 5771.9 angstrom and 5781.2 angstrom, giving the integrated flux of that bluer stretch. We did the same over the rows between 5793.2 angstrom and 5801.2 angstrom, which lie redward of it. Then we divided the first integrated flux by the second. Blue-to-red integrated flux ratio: 1.1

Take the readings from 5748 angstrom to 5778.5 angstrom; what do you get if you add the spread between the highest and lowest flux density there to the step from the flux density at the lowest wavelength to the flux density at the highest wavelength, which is 0.6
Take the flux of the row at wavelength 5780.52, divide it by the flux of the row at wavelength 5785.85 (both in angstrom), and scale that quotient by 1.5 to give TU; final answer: 1.51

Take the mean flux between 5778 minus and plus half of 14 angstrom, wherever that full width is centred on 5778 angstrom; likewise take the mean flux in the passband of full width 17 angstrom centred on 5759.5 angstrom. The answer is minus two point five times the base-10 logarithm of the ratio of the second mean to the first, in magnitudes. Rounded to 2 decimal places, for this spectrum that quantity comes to -0.04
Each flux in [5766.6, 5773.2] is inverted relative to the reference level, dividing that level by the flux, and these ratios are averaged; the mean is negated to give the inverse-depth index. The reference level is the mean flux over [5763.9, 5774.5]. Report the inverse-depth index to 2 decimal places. -1.00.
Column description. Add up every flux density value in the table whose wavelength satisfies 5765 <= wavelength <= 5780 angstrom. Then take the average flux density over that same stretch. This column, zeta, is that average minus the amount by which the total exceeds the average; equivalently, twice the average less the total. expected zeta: -129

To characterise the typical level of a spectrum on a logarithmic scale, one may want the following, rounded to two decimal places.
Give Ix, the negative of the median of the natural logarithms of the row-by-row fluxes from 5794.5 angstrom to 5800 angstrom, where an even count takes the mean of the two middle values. -2.67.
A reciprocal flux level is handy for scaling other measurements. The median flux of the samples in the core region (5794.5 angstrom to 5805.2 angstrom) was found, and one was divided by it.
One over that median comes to 0.0690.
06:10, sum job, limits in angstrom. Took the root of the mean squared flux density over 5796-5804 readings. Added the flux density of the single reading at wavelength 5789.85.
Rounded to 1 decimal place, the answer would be 28.2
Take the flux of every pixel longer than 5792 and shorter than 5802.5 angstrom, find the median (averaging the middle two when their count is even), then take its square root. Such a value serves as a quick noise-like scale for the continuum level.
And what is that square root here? 3.81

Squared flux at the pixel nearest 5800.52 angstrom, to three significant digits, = 215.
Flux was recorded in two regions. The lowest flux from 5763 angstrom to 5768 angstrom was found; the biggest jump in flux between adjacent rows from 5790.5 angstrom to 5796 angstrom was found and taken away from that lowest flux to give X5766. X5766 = 14.3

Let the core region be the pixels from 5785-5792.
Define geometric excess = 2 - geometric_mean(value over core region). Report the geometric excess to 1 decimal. -11.6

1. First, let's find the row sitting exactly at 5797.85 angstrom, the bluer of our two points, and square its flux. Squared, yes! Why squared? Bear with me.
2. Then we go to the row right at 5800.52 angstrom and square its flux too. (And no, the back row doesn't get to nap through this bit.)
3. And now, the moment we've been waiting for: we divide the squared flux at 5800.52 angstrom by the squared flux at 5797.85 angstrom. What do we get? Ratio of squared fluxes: 1.01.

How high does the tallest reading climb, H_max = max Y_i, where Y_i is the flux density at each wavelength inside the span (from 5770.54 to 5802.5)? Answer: 14.66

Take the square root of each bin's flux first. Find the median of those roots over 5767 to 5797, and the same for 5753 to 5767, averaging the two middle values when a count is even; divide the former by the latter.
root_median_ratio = 0.981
